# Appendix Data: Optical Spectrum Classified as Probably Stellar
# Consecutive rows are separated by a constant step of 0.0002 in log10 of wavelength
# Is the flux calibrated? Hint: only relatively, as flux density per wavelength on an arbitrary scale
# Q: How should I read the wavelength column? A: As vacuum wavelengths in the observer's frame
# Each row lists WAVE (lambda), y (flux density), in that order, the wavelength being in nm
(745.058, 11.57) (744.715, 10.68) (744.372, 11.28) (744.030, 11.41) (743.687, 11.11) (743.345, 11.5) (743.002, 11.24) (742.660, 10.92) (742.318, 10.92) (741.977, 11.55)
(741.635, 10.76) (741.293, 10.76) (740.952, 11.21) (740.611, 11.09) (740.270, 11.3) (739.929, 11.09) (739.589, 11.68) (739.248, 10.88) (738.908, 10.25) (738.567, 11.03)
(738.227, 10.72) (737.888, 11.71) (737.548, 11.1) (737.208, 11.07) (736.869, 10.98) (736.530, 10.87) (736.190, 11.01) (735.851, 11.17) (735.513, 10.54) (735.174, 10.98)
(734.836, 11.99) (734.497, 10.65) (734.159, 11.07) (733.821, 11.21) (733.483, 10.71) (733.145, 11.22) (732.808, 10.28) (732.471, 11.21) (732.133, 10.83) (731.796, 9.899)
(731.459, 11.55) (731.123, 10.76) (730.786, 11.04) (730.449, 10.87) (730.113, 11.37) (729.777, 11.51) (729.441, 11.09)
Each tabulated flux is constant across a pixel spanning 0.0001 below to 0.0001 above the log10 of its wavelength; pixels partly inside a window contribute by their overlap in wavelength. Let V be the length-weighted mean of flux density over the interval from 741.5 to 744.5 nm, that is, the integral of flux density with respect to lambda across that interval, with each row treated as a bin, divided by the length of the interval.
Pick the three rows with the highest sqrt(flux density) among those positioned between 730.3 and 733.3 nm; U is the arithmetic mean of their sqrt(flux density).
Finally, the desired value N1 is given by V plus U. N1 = 14.6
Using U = 3.365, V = 11.2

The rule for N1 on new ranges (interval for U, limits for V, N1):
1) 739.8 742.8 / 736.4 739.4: 14.3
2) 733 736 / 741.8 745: 14.6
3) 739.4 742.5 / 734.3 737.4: 14.4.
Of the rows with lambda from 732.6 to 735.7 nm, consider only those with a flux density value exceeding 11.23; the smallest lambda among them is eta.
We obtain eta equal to 734.836 nm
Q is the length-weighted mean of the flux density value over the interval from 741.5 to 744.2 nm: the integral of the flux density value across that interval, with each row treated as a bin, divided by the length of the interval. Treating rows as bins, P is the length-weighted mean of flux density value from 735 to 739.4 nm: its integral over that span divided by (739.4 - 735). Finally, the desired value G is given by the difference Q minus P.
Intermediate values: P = 10.9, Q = 11.18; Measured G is 0.23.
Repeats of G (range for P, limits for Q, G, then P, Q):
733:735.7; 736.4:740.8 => 0.02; 11.0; 11.06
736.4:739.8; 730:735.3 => -0.06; 11.0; 10.97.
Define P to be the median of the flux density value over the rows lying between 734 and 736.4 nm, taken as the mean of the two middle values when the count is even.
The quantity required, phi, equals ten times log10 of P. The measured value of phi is 10.42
